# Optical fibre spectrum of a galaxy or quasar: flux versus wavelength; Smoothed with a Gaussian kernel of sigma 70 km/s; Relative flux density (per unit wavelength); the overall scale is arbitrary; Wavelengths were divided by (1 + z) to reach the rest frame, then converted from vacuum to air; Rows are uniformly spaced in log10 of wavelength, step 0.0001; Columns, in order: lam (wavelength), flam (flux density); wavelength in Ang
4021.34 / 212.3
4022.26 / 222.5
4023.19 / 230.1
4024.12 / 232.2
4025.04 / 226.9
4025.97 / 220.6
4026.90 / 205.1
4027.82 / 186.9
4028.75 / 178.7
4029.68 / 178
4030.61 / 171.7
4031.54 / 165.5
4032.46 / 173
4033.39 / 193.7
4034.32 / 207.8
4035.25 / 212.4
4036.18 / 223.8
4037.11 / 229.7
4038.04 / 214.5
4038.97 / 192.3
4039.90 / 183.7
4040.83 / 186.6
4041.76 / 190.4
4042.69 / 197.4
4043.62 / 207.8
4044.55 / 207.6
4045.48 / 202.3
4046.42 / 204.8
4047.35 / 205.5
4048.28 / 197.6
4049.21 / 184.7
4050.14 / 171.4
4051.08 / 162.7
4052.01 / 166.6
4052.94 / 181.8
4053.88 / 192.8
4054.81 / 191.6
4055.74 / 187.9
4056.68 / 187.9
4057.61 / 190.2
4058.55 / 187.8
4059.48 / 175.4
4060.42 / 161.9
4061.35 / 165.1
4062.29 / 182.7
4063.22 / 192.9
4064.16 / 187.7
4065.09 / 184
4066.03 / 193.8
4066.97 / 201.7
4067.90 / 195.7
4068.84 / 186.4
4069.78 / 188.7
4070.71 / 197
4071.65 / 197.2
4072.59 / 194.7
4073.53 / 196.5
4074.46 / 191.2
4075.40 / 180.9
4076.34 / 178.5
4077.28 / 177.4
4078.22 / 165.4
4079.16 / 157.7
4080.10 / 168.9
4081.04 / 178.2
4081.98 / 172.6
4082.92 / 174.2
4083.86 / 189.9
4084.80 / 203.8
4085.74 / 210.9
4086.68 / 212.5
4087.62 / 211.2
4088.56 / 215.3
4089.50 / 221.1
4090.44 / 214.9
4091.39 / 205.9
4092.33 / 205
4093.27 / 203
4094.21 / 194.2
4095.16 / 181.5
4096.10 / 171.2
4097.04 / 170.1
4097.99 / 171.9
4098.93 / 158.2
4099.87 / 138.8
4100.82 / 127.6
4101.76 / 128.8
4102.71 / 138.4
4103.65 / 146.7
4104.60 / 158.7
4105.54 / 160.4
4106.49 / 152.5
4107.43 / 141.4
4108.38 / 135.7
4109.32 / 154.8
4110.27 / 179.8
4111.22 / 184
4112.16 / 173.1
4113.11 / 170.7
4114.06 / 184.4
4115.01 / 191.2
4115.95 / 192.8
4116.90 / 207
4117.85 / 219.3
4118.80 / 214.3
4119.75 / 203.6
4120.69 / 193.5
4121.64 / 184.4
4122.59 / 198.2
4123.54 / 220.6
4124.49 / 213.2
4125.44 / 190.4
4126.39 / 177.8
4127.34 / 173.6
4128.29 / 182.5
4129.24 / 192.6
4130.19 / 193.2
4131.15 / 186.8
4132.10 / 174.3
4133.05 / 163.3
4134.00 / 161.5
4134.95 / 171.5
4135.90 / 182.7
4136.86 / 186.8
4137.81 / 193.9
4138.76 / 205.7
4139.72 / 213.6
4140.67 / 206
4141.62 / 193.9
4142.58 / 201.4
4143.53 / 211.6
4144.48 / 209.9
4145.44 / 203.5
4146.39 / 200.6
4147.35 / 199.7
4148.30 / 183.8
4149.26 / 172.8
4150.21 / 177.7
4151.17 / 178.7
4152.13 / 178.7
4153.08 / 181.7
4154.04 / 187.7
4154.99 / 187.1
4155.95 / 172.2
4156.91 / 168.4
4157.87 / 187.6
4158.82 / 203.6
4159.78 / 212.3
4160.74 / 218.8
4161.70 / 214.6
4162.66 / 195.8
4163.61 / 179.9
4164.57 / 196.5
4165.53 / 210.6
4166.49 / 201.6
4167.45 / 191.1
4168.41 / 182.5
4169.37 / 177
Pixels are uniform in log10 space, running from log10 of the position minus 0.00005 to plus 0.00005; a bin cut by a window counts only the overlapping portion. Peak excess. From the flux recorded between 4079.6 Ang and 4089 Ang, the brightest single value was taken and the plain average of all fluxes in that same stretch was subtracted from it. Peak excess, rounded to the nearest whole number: 22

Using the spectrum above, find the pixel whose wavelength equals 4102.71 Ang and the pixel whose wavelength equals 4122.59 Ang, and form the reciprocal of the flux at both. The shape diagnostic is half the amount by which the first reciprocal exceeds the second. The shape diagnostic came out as 0.0011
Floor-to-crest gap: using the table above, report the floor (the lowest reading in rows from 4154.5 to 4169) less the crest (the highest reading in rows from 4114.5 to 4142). -52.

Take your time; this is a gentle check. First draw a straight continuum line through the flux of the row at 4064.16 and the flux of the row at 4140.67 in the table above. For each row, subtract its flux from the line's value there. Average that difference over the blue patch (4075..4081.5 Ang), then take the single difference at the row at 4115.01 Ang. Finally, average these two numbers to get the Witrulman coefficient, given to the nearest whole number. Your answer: 14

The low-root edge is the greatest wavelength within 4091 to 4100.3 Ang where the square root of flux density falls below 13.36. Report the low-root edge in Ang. 4099.87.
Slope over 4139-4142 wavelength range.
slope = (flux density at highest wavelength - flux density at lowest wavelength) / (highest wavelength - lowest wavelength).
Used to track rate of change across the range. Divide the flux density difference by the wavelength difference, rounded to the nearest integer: -10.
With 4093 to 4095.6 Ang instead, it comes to -11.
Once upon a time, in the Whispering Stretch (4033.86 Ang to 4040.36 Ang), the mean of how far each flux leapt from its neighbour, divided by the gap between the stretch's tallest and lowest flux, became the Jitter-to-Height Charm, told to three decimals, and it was 0.246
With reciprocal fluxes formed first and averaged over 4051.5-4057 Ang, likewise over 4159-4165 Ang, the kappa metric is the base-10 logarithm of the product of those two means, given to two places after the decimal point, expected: -4.57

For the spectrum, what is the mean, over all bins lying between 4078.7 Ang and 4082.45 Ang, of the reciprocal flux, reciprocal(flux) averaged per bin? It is 0.0059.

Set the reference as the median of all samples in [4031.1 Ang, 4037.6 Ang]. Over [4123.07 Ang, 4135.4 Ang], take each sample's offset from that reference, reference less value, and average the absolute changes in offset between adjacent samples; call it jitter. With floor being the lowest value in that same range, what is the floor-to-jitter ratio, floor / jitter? 17.9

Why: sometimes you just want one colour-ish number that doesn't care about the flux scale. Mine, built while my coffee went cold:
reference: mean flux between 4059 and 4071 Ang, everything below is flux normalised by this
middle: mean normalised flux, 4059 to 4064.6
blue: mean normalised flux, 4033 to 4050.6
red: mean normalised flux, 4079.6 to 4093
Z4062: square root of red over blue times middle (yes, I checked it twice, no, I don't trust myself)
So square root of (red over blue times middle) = 0.97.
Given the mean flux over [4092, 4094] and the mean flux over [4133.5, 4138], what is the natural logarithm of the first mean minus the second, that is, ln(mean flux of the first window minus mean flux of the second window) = 3.2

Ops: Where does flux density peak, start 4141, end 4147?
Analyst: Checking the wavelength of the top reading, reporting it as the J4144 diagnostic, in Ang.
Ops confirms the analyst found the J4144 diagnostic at 4143.53 Ang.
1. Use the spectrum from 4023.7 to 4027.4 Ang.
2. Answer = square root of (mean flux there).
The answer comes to 14.9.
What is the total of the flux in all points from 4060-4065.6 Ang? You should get 1074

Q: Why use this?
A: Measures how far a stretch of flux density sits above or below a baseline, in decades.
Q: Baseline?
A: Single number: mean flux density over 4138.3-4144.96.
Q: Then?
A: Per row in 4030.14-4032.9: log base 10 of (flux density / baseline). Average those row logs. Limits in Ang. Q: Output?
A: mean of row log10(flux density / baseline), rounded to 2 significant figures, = -0.083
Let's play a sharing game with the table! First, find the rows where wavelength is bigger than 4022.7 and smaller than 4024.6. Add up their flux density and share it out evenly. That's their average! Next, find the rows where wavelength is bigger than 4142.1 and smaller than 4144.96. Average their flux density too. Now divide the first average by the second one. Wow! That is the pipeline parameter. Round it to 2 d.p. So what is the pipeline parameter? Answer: 1.11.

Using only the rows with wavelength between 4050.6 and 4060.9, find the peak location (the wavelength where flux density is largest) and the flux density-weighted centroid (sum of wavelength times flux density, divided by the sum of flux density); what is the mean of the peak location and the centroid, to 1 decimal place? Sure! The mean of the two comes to 4054.8 Ang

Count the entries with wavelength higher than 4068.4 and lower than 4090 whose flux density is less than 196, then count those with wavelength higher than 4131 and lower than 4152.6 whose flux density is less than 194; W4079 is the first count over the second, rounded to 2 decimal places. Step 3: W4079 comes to 1.00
